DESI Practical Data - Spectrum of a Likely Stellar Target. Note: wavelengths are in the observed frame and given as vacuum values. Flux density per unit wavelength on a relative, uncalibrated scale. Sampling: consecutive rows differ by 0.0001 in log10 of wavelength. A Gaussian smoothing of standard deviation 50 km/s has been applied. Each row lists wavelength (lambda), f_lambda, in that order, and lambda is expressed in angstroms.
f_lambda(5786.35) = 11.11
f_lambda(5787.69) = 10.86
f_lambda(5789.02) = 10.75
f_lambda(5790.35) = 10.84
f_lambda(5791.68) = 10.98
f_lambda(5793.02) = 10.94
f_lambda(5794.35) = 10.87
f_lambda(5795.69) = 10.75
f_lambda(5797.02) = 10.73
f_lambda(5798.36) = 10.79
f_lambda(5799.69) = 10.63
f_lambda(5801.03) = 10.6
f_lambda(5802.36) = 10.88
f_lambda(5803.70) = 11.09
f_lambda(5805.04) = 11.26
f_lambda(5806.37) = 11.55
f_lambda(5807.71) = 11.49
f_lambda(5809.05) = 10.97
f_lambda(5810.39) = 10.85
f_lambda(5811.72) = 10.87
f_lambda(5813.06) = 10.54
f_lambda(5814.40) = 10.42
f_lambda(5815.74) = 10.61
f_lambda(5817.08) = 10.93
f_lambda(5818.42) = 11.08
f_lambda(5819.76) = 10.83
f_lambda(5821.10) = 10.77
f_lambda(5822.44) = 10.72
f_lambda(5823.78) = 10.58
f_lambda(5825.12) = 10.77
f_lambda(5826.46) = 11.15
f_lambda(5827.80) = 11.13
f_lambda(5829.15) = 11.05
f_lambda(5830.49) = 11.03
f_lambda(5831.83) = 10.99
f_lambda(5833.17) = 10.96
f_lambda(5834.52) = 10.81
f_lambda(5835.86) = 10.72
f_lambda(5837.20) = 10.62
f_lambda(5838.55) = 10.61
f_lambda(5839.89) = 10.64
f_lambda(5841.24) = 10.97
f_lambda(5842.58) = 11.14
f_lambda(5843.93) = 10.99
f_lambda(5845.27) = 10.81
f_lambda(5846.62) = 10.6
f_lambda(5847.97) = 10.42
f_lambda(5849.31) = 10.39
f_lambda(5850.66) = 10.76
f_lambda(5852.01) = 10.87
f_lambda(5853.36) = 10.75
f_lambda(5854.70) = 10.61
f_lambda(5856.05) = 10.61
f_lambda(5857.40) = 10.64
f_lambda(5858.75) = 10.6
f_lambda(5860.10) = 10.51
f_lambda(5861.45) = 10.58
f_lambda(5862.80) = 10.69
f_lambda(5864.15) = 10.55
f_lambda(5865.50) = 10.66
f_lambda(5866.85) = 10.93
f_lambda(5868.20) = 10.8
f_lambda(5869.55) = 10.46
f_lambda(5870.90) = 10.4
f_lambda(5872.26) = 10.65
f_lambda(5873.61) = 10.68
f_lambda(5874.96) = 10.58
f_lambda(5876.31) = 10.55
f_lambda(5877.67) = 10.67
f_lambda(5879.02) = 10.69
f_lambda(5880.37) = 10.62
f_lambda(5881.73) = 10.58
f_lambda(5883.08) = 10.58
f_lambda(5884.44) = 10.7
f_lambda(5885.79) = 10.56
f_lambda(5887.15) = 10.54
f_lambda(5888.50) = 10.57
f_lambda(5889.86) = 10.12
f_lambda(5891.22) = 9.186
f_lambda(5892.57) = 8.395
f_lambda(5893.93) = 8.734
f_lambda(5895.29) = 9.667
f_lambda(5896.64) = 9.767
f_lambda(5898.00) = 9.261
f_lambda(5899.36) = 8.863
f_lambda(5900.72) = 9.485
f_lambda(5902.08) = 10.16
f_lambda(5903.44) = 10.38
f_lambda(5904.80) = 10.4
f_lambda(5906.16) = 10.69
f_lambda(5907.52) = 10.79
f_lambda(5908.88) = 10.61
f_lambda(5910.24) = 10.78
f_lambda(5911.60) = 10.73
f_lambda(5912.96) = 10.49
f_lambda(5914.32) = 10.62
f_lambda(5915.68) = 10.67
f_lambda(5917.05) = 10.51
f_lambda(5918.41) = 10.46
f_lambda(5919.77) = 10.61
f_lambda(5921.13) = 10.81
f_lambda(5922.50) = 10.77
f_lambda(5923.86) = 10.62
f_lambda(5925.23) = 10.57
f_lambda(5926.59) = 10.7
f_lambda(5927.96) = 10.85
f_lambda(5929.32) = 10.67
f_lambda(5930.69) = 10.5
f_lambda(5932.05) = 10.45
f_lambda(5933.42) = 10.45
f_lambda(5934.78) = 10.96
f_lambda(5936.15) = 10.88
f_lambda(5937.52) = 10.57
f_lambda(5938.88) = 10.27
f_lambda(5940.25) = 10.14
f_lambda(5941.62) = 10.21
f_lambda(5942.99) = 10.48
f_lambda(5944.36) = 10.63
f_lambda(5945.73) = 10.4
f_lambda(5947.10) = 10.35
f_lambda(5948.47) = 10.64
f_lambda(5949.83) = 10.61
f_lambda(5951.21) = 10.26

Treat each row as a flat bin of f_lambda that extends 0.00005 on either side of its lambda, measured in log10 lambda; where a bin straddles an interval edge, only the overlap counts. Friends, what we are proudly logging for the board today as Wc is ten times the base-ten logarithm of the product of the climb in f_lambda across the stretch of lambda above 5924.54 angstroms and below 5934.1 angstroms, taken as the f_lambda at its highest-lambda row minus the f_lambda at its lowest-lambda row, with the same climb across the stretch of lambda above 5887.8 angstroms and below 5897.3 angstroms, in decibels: -10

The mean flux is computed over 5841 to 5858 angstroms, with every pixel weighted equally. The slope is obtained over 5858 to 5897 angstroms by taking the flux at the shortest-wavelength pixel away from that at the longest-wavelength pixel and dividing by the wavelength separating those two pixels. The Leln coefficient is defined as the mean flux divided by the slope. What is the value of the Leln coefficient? -488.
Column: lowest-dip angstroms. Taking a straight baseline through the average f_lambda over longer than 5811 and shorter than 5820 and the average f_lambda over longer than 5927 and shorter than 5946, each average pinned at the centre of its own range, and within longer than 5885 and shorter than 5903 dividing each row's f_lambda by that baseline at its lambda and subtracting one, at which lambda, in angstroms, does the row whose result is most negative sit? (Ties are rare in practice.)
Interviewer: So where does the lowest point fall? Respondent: 5892.57 angstroms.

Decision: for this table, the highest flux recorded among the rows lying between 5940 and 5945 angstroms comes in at 10.63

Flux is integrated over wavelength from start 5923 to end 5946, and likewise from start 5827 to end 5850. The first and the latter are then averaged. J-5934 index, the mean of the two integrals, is 246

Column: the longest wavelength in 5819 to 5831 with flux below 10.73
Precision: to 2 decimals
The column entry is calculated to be 5823.78 angstroms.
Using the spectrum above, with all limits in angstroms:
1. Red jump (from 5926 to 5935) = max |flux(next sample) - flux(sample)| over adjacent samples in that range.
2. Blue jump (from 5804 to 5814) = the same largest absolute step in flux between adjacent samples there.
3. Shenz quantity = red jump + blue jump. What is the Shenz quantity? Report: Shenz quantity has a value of 1.0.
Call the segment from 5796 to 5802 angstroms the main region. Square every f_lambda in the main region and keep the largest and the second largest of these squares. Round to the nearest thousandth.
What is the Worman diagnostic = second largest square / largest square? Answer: 0.989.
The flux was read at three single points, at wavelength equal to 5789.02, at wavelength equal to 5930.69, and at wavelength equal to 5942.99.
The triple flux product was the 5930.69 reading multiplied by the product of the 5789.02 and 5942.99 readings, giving 1183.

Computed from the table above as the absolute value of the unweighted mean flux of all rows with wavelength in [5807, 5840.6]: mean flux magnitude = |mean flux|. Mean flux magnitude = 10.8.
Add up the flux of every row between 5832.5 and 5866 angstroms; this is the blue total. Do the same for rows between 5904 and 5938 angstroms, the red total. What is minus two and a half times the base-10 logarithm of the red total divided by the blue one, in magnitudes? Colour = 0.01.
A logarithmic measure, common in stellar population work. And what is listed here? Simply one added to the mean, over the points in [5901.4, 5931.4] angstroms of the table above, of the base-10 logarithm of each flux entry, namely 2.03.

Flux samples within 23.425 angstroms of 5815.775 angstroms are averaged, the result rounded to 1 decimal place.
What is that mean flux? 10.9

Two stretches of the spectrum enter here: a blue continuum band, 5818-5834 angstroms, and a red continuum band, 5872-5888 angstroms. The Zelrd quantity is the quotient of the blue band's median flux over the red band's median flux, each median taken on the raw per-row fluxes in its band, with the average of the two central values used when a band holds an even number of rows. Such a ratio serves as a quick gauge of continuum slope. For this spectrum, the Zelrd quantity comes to 1.035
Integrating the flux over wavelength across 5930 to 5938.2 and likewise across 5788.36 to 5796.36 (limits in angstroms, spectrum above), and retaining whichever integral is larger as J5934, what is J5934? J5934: 87.2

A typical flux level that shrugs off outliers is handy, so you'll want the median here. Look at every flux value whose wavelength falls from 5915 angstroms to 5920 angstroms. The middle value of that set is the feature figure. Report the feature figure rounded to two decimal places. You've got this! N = 10.56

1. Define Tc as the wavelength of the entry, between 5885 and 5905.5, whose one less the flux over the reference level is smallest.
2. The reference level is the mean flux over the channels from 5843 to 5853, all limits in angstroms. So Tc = 5888.50 angstroms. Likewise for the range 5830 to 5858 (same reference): 5842.58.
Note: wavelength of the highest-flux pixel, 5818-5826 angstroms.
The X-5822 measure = 5818.42 angstroms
